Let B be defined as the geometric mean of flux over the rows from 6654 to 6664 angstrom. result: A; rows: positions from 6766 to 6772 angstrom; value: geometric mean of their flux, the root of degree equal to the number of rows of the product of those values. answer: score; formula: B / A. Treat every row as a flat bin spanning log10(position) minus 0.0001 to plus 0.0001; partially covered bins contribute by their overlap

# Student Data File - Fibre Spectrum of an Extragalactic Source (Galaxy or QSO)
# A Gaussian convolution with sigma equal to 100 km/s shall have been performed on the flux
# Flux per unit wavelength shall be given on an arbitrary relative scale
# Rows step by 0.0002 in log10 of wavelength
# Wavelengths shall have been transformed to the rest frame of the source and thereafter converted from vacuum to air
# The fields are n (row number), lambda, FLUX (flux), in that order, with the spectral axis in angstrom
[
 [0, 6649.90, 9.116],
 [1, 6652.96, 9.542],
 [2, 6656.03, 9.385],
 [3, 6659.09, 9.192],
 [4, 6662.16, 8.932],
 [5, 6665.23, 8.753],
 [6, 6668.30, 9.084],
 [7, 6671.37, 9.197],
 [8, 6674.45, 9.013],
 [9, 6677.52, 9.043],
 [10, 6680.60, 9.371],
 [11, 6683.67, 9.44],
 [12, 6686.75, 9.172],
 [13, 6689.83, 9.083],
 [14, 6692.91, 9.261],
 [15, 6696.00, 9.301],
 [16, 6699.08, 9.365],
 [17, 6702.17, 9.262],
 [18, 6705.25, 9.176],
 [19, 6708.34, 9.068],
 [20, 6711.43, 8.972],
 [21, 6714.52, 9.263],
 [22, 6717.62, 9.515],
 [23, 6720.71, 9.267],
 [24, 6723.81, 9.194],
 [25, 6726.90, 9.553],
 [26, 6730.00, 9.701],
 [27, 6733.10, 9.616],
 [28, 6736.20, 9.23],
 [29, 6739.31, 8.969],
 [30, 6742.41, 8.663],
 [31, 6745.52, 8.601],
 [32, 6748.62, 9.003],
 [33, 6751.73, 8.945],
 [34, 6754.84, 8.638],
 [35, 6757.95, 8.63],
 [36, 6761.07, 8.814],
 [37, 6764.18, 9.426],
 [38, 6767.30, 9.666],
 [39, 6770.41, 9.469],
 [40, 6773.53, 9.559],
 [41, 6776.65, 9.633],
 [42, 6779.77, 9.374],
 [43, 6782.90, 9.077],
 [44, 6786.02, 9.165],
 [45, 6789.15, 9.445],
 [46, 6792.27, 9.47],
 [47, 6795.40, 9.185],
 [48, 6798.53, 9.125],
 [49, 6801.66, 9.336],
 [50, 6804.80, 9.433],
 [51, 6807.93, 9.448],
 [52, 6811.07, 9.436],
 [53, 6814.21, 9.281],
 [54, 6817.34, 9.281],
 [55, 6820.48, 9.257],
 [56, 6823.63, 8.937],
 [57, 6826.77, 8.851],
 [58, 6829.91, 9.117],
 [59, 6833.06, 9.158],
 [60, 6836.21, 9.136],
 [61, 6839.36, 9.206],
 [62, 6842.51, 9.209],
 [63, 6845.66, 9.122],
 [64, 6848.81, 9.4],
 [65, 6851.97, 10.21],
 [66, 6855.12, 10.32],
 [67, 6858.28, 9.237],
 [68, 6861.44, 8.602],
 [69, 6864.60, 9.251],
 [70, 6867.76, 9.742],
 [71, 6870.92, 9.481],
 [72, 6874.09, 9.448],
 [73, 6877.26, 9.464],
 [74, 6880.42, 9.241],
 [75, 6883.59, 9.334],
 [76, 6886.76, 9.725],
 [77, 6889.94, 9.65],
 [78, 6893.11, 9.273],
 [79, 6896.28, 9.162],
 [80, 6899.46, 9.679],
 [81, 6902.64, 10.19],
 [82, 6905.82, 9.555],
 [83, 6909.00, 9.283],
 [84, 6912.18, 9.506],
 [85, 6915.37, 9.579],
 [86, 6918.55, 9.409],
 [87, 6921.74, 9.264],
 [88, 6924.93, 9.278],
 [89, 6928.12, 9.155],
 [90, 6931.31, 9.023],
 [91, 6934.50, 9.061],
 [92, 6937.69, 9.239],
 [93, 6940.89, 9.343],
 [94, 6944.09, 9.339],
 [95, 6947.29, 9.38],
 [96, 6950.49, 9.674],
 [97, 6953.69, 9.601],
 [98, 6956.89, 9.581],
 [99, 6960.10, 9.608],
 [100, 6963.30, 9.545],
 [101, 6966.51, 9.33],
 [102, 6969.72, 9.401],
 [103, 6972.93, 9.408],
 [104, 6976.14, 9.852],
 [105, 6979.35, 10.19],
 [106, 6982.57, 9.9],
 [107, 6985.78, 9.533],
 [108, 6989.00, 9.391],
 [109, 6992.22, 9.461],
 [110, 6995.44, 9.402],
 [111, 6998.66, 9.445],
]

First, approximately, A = 9.57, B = 9.17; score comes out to 0.96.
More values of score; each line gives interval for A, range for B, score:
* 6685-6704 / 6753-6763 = 0.94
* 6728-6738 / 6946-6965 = 1.01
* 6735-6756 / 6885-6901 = 1.07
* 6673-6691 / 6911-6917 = 1.04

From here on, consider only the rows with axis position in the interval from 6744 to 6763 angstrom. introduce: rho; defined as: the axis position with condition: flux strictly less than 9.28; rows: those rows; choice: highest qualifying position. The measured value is 6761.07 angstrom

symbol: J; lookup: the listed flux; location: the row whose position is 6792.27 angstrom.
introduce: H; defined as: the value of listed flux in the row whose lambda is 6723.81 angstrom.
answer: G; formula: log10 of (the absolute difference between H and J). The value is -0.56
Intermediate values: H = 9.194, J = 9.47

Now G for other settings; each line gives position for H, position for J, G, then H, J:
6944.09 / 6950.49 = -0.47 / 9.339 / 9.674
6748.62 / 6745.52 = -0.40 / 9.003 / 8.601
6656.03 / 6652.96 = -0.80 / 9.385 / 9.542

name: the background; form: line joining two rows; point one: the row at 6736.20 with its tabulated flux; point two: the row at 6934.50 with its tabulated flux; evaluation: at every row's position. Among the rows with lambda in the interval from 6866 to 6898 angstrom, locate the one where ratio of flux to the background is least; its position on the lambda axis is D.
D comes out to 6896.28 angstrom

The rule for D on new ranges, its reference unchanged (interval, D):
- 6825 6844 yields 6826.77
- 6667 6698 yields 6674.45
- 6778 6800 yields 6782.90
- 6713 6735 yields 6723.81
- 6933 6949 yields 6934.50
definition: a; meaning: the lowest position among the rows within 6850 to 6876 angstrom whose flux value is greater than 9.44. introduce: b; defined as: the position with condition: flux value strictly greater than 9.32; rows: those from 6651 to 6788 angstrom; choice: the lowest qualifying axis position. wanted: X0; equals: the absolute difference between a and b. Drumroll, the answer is 199.0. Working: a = 6851.97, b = 6652.96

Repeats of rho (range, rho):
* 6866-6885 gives 6880.42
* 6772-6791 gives 6786.02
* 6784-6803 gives 6798.53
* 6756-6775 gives 6761.07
